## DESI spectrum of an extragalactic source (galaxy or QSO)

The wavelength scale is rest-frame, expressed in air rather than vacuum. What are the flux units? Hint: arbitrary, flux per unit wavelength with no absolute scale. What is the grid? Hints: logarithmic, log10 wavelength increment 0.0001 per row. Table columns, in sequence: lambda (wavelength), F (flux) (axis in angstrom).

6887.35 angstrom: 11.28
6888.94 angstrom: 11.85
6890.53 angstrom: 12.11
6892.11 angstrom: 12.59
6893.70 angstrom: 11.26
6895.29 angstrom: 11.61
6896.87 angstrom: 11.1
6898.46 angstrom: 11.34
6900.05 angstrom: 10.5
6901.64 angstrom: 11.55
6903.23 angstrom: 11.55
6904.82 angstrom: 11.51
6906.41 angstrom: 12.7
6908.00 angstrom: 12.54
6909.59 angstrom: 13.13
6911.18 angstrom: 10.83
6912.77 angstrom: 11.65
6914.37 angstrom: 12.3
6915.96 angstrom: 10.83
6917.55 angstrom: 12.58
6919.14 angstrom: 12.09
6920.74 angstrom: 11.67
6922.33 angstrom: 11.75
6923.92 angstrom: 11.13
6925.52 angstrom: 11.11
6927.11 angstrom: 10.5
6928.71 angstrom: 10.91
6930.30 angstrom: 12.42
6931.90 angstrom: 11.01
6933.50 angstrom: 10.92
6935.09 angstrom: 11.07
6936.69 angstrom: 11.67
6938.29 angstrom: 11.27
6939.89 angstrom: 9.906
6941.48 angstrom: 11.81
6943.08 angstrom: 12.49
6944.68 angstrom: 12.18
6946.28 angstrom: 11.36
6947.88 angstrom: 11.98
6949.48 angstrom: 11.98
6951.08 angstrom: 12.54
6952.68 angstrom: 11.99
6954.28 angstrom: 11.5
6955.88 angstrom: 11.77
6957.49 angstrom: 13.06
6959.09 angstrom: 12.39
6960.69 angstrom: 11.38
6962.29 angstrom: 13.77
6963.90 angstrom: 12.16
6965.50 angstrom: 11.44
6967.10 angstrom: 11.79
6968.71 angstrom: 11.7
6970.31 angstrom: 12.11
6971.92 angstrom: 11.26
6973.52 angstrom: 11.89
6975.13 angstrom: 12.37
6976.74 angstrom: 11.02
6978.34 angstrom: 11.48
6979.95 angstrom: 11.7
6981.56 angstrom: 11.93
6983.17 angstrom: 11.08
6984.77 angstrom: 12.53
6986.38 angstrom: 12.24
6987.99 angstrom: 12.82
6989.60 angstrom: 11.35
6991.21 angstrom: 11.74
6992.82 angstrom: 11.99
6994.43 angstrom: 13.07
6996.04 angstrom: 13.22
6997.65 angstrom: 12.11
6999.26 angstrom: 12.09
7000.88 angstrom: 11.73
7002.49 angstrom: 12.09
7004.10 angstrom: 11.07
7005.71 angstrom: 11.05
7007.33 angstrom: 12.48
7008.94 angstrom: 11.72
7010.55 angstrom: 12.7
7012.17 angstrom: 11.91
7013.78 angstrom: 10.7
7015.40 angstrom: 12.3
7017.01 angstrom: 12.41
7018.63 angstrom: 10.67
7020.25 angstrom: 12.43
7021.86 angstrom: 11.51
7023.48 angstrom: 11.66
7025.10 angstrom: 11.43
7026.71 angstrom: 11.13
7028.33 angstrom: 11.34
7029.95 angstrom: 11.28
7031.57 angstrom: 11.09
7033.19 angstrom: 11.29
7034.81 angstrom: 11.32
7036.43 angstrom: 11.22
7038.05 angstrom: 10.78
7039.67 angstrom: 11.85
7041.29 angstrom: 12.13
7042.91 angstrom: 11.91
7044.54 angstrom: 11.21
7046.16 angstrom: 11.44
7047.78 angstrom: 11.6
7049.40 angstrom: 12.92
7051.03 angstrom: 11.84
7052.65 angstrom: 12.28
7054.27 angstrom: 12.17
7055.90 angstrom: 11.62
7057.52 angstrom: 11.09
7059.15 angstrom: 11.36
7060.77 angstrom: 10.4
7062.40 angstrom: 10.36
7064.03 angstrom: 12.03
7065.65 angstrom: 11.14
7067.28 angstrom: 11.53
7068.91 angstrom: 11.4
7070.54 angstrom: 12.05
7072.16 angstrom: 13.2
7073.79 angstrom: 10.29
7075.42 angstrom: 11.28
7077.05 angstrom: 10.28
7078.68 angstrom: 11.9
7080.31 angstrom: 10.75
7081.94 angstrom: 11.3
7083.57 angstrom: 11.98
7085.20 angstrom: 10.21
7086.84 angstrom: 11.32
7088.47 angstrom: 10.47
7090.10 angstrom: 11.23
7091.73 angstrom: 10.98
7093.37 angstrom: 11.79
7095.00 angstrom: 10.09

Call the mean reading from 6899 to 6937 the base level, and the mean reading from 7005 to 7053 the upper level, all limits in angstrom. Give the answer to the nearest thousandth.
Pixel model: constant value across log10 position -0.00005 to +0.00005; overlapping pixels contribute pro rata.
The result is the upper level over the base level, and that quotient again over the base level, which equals 0.087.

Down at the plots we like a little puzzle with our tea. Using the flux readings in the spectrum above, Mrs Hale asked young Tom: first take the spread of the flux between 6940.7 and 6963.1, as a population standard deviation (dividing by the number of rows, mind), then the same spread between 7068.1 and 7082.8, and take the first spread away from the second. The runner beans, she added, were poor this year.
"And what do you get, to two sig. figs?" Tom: 0.23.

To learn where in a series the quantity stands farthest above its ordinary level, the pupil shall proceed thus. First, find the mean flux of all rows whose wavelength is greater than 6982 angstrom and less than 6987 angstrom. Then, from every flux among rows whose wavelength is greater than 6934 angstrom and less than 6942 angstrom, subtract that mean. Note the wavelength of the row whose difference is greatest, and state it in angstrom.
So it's 6941.48 angstrom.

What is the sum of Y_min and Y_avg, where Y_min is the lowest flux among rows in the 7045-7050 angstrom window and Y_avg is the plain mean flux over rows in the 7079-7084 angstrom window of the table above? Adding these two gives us 22.8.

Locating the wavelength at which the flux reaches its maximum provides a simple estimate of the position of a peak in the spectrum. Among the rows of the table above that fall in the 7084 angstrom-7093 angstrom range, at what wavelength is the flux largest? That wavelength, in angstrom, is 7086.84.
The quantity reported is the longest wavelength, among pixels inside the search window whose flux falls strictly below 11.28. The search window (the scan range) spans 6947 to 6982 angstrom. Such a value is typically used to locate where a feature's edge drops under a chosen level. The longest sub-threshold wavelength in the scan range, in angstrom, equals 6976.74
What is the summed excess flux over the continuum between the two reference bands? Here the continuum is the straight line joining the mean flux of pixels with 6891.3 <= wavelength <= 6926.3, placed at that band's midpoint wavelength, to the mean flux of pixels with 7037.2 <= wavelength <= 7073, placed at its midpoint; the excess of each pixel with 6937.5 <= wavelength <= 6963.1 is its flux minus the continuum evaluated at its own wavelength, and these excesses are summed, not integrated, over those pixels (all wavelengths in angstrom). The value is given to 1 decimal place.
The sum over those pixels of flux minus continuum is 4.4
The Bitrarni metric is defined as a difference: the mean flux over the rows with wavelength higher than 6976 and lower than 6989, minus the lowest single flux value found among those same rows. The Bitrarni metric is 0.83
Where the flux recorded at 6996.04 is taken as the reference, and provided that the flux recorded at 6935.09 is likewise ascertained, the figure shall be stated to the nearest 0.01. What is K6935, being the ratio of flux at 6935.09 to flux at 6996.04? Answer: 0.84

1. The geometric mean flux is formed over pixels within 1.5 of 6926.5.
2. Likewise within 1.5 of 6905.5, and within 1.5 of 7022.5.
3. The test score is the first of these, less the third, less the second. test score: -12.9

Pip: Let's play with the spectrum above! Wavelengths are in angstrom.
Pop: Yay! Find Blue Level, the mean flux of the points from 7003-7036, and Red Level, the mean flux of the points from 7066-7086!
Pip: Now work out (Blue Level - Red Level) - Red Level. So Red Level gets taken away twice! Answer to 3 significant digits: -11.1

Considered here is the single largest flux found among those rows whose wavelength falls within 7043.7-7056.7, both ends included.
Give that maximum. 12.92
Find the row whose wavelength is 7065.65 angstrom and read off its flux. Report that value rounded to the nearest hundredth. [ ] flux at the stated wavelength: 11.14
